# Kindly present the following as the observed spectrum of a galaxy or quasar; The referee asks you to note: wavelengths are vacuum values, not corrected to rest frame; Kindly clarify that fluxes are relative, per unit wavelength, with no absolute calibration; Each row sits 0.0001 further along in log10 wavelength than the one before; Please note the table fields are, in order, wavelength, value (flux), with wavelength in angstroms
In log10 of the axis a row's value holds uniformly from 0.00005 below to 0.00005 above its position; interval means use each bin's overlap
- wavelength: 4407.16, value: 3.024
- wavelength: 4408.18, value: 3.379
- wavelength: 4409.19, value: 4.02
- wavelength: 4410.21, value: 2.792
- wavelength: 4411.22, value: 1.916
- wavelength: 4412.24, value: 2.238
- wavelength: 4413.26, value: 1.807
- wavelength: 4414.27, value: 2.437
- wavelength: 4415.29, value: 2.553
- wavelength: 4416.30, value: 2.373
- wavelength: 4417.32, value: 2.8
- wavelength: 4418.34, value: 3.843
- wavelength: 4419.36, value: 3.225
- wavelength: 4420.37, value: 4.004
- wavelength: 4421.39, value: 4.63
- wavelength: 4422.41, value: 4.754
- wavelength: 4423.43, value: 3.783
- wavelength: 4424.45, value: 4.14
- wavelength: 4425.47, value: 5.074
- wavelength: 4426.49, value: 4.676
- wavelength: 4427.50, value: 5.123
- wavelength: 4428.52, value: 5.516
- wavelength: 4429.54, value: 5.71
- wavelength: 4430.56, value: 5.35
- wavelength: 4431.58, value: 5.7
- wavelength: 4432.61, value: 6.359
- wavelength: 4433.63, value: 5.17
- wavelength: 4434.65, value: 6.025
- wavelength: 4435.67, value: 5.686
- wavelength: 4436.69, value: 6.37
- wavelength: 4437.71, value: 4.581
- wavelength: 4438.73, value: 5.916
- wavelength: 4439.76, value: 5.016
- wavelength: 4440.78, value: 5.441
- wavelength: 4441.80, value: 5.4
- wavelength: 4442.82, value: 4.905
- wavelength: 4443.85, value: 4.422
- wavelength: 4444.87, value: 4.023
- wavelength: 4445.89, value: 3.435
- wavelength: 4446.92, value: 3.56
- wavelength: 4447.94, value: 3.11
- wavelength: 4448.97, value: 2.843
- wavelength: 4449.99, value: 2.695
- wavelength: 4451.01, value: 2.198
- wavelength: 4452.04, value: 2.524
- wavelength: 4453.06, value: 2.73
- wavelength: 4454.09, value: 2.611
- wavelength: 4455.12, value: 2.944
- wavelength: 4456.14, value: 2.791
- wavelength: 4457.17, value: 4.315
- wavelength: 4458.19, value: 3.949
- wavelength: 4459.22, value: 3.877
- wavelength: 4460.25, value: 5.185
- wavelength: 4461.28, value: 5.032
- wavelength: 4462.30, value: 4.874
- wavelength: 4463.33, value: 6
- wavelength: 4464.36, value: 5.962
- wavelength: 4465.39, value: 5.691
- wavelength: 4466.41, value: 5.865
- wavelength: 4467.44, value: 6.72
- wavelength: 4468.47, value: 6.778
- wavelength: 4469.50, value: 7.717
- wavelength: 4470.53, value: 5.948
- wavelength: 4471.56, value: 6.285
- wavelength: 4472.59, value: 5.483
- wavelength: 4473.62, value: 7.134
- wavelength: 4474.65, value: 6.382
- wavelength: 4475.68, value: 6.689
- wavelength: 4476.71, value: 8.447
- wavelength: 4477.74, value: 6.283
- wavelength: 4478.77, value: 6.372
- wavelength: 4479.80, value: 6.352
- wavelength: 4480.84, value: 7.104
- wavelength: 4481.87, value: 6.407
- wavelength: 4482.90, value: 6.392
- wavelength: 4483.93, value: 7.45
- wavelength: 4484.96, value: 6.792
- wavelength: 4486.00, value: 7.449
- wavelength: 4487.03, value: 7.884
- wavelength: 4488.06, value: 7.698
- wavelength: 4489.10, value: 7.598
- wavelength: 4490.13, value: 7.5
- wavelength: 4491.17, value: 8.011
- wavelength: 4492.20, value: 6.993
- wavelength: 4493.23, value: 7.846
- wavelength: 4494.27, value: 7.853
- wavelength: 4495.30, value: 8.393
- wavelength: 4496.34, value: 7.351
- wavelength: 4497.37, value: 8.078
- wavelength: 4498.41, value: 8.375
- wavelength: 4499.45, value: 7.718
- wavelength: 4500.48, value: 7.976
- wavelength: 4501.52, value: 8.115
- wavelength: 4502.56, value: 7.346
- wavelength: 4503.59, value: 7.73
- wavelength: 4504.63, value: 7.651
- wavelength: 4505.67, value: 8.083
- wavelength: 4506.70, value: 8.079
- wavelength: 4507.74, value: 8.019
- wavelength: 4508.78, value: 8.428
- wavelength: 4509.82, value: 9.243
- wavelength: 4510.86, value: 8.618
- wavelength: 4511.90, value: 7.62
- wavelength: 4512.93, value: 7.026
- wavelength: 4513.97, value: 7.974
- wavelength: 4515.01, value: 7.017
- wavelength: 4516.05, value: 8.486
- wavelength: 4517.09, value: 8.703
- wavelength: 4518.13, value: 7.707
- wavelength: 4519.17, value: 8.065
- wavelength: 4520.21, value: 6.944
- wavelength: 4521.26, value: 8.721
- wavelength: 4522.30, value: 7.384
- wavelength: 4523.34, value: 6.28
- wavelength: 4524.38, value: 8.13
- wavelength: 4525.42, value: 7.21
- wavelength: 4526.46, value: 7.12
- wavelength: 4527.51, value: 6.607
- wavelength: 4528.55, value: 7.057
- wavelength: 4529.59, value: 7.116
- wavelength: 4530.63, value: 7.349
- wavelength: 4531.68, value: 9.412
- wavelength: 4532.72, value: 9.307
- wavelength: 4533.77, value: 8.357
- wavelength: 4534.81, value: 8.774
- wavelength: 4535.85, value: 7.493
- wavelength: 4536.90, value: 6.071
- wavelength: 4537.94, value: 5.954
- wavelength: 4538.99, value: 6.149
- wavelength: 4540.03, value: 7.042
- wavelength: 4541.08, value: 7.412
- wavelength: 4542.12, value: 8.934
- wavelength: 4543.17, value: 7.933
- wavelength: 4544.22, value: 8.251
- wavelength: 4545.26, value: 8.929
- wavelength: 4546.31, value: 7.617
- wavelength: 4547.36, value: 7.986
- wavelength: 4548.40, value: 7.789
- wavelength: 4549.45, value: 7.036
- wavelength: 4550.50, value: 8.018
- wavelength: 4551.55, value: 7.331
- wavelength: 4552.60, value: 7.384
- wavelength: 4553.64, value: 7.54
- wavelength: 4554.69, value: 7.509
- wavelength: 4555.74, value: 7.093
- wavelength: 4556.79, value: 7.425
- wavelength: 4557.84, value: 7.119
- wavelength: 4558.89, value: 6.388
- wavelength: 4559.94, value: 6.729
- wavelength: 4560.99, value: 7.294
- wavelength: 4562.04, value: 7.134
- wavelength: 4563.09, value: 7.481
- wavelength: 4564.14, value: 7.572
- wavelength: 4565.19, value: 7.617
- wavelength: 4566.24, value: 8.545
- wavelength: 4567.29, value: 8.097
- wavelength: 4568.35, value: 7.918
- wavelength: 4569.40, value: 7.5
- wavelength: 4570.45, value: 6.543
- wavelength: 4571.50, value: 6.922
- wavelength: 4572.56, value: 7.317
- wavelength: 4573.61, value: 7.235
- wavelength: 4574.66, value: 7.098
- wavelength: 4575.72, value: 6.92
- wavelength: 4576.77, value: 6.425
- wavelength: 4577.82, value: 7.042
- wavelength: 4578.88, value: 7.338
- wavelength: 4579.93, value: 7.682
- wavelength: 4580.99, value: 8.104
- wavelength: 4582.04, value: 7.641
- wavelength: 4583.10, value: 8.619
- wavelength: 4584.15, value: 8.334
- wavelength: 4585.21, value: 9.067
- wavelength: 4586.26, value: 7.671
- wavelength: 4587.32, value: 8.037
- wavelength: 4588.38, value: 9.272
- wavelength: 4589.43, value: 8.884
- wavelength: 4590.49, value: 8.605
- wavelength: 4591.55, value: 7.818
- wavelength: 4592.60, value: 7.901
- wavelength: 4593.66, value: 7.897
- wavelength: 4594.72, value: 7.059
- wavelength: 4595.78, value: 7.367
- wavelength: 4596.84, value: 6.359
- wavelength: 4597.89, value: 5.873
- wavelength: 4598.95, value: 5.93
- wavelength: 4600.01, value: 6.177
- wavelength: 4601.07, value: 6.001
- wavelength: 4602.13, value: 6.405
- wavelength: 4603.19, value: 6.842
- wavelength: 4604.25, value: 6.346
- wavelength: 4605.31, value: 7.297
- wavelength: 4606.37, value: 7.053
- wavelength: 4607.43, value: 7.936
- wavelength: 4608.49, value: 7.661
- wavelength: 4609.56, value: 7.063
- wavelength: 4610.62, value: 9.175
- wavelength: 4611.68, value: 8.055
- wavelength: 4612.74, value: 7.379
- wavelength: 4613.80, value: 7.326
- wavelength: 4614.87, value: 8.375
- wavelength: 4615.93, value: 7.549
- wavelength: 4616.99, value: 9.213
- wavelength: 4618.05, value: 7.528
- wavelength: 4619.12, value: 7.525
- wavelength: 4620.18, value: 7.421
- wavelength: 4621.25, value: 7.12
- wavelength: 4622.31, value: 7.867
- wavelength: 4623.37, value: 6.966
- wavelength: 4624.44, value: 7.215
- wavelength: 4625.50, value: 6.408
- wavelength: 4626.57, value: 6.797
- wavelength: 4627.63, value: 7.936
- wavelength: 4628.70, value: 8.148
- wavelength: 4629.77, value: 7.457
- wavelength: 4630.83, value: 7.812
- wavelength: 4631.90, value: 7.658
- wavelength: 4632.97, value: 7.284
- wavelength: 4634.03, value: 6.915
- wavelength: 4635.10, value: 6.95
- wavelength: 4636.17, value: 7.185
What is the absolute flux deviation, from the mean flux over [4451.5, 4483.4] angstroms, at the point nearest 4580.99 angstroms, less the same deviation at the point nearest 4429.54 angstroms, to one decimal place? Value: 2.4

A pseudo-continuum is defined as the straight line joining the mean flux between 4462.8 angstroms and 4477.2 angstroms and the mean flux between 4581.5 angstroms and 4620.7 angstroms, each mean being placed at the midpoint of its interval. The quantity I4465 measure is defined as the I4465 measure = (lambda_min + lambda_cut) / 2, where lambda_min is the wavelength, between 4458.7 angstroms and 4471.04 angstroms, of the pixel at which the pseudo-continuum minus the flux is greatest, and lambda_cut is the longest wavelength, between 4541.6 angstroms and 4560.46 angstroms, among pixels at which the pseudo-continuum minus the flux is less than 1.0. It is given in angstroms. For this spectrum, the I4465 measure 4509.6 angstroms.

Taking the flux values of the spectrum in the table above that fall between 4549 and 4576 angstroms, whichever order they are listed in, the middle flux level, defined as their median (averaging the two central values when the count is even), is 7.3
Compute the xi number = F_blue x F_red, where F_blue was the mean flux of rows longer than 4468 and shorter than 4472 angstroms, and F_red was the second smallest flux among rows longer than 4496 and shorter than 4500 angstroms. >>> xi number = 52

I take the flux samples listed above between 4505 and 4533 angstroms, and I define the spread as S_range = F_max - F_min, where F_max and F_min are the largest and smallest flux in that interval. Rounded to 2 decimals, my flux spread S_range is 3.13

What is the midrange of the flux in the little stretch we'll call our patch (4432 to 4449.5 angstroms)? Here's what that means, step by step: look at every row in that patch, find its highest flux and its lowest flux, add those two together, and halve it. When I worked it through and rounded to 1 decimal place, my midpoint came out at 4.6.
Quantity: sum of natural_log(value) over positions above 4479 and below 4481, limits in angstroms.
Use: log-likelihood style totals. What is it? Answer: 3.8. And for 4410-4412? 1.7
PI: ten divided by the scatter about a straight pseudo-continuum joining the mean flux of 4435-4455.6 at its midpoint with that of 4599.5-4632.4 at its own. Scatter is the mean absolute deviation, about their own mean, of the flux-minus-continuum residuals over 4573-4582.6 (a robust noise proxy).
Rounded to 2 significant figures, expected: 30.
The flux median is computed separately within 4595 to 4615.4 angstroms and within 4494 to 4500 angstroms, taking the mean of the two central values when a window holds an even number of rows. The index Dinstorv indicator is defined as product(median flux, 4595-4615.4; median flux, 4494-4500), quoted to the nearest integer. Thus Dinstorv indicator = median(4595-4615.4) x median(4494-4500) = 56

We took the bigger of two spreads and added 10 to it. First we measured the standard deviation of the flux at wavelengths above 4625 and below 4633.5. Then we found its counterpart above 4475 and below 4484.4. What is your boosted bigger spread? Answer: 10.7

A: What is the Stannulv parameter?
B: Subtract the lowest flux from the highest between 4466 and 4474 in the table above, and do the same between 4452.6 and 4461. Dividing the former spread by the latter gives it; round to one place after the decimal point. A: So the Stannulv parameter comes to 0.9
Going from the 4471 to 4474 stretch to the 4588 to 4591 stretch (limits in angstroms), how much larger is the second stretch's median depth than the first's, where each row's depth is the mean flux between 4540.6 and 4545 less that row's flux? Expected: -2.6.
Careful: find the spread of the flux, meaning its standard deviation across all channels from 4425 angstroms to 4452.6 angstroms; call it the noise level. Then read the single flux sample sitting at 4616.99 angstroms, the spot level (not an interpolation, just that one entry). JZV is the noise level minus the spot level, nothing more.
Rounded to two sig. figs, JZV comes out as -8.0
